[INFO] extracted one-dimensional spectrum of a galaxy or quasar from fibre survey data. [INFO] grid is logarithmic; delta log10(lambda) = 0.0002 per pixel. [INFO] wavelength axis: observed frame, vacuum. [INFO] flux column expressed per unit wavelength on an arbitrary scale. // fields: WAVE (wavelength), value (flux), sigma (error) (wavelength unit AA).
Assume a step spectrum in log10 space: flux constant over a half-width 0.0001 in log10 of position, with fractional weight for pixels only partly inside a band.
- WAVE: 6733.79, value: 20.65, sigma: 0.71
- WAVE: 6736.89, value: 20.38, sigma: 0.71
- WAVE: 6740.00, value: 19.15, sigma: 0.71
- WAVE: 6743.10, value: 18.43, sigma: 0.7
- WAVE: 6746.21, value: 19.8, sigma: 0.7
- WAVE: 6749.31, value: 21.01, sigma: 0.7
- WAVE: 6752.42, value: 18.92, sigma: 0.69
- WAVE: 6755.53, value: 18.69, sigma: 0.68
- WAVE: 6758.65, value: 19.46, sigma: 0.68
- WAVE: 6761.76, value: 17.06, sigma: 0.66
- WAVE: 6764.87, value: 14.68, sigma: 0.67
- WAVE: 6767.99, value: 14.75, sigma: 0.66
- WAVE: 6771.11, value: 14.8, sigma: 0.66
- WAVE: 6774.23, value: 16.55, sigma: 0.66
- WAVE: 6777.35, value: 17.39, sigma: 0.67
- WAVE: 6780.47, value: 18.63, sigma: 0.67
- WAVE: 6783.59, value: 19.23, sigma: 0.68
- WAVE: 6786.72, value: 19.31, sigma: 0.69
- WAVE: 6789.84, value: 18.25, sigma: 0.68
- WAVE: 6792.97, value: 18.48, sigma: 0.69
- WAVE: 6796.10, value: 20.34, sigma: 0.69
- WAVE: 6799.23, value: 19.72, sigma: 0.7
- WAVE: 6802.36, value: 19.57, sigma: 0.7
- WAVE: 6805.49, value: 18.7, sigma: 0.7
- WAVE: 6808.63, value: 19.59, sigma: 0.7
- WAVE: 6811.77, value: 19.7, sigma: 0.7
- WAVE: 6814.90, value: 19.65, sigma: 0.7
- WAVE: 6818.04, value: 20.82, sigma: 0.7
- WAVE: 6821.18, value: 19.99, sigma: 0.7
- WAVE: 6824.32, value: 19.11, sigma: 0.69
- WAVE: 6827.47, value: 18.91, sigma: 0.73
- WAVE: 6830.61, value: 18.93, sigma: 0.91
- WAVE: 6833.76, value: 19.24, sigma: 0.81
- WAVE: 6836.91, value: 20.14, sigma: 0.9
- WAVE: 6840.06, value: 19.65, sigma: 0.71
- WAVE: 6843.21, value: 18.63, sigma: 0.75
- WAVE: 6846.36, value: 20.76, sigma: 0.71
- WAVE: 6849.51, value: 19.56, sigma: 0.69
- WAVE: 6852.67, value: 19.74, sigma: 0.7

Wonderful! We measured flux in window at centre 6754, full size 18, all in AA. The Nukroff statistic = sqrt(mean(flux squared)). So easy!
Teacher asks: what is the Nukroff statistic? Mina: 19.2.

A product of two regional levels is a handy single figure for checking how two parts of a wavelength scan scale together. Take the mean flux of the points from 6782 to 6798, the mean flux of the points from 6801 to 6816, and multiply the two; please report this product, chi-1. 372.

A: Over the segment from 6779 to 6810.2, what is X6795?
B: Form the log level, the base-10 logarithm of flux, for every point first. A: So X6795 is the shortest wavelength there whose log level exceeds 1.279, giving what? 6783.59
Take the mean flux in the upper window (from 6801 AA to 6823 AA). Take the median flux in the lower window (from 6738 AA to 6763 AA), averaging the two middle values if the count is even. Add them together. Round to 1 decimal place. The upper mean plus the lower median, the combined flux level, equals 38.8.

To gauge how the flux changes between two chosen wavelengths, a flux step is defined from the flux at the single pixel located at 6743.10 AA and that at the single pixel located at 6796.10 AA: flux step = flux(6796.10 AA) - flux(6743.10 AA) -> 1.9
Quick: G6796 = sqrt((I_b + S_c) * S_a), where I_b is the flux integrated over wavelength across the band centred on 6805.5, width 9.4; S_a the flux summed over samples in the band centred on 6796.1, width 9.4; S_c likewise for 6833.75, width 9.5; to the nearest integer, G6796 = 118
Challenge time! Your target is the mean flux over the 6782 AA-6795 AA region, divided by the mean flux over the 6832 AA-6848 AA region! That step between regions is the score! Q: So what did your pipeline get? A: 0.96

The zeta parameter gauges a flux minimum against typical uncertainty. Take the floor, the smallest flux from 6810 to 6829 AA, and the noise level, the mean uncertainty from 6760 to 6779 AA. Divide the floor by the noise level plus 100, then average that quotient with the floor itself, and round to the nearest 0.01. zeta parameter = 9.55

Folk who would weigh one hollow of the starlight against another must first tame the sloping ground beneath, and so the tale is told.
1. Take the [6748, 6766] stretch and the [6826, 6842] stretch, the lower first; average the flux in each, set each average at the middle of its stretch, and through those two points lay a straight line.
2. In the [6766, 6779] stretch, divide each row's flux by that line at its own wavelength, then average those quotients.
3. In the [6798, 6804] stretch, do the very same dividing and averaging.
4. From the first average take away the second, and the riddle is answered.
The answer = -0.18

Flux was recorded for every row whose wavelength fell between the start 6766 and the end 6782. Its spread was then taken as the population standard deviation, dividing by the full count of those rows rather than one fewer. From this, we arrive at 1.5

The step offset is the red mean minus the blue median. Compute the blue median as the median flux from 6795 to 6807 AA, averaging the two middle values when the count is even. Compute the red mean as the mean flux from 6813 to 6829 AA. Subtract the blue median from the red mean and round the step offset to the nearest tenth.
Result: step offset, 0.1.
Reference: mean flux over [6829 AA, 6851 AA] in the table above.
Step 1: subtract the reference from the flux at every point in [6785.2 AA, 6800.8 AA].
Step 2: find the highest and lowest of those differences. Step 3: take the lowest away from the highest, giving 2.1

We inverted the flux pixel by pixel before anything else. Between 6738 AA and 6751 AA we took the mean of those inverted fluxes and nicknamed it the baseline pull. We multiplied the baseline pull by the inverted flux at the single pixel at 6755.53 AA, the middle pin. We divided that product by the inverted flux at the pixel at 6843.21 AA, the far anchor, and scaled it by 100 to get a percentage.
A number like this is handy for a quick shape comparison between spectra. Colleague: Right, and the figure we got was 5.1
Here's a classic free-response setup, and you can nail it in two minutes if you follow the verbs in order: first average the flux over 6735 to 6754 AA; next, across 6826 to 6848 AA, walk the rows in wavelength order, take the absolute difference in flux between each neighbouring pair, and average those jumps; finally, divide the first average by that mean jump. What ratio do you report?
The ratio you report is 24.2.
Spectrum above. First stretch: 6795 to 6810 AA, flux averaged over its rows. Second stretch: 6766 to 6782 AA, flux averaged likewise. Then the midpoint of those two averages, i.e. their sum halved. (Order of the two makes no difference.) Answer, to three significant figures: 18.0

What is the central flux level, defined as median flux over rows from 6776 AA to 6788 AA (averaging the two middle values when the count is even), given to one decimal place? 18.9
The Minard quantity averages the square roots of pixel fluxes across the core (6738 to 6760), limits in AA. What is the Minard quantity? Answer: 4.40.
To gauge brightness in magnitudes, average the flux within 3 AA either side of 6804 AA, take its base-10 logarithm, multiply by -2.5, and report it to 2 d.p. -3.20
